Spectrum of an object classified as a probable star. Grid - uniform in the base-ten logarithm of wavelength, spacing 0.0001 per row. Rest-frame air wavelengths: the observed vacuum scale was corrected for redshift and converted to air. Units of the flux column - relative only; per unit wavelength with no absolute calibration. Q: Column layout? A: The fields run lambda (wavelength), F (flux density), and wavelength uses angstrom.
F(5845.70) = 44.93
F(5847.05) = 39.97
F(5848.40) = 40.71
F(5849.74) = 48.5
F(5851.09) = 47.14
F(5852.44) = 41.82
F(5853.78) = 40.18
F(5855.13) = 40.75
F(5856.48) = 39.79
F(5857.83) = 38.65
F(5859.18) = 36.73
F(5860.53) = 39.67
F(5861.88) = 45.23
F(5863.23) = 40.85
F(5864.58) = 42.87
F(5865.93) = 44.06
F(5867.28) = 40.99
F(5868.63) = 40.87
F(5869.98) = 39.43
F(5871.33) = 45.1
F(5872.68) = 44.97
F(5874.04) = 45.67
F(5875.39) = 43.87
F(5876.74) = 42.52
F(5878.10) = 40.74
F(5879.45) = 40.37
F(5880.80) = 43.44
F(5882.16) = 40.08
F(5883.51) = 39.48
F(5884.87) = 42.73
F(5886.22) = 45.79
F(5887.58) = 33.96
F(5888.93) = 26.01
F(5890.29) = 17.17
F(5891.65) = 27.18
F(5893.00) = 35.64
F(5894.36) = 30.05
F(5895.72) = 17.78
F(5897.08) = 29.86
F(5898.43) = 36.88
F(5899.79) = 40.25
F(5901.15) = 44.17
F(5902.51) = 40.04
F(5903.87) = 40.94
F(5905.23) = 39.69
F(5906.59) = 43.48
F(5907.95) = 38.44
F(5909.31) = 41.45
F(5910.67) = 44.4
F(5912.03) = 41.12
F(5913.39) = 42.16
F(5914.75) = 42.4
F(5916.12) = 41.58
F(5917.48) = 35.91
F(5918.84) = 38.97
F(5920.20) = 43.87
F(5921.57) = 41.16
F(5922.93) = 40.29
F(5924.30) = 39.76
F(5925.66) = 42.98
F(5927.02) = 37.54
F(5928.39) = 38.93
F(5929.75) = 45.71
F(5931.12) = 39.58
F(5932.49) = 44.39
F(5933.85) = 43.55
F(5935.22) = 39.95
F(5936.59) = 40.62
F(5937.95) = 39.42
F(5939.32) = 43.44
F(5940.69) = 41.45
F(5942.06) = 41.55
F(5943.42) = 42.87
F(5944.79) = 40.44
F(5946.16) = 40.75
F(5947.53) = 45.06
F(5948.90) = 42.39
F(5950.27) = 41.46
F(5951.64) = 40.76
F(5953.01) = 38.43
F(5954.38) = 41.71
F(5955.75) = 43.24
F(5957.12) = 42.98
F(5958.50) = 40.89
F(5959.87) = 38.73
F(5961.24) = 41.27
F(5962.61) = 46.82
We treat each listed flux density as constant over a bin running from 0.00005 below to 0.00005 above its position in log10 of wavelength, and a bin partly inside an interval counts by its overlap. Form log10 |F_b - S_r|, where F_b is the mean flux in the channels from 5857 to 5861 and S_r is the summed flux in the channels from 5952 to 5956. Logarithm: 1.93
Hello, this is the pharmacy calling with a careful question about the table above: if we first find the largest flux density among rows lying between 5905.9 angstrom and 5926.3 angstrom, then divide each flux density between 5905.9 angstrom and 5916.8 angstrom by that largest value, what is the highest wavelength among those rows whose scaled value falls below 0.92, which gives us 5907.95 angstrom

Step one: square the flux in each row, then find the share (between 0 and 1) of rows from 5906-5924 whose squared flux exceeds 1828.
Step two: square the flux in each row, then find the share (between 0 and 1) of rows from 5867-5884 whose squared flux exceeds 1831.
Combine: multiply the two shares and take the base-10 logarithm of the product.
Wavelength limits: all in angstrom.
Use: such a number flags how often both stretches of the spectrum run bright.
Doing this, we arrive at -1.05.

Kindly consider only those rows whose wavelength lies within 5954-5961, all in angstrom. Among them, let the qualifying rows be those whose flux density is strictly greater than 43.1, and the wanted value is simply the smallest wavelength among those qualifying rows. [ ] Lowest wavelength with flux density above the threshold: 5955.75 angstrom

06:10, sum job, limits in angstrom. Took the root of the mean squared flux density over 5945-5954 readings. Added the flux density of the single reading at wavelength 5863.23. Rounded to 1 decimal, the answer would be 82.4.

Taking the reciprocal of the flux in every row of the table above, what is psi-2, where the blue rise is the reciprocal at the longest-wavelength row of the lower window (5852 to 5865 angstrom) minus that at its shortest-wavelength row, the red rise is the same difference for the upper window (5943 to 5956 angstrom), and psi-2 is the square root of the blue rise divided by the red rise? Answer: 1.7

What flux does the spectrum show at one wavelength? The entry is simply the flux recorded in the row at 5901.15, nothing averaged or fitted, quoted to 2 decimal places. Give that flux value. 44.17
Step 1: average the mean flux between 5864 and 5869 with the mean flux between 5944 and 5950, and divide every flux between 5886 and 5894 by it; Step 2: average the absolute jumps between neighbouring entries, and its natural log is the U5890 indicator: -1.5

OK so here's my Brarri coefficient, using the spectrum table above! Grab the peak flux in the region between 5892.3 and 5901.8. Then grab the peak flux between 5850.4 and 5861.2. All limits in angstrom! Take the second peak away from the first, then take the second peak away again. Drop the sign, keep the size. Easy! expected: 50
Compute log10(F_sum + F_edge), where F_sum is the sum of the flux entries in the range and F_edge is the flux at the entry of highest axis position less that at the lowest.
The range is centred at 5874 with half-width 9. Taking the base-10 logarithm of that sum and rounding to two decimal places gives 2.74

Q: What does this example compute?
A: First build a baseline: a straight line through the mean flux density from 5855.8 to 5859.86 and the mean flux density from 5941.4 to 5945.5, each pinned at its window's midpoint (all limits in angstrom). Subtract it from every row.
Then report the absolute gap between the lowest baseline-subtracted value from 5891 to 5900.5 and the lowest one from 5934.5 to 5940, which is 20.0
